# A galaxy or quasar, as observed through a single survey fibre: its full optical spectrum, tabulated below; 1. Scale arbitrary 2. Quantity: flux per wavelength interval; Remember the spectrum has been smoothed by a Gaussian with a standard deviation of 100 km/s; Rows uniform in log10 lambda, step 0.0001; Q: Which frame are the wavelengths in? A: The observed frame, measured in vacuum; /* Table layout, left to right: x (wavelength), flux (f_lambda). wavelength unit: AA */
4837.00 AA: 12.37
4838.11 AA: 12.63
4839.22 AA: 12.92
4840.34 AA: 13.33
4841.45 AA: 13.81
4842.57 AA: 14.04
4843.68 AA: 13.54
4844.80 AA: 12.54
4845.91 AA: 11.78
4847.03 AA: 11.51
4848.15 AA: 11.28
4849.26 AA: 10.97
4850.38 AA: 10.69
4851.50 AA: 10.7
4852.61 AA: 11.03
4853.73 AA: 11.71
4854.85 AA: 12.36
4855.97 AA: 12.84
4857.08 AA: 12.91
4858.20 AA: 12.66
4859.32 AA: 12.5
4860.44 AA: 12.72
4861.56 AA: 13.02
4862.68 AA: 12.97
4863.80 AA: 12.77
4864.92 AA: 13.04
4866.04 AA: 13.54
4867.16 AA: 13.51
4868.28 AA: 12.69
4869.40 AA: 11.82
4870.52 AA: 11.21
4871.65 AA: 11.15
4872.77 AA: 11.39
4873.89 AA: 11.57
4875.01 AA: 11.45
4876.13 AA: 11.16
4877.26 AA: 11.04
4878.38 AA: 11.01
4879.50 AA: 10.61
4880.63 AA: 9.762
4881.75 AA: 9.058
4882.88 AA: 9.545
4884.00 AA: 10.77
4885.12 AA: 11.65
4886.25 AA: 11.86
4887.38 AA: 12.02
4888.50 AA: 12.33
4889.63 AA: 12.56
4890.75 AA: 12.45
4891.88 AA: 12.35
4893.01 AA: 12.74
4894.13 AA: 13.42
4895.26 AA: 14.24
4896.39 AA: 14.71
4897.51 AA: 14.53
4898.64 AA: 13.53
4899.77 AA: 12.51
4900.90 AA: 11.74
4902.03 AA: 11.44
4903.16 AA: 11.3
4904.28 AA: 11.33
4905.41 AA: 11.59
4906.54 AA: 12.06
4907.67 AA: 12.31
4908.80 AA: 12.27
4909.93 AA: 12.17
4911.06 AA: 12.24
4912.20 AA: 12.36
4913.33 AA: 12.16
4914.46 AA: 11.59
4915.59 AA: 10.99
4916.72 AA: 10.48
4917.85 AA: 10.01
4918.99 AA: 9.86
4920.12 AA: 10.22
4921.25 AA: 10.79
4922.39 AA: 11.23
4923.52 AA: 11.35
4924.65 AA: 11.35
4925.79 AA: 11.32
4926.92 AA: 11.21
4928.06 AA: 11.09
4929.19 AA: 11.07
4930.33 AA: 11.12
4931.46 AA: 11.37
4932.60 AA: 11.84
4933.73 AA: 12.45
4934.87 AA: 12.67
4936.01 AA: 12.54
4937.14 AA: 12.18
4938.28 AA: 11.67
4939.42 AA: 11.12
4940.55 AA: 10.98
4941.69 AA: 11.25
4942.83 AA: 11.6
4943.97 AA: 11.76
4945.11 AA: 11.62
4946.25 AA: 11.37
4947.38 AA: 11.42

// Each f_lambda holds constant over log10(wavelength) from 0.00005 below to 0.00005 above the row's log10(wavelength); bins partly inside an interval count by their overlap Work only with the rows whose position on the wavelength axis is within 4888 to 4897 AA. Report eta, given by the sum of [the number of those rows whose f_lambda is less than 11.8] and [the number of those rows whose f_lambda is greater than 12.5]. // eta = 5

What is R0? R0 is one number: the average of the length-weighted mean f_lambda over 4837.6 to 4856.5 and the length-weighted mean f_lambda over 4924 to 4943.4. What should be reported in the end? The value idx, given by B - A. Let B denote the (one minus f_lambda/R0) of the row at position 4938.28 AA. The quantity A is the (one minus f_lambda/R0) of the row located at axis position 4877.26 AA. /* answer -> -0.05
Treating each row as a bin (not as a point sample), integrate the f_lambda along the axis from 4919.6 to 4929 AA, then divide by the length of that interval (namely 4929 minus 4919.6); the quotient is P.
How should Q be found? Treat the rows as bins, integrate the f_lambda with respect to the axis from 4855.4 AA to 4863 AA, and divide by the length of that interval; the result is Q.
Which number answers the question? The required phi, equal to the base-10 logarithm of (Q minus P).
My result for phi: 0.24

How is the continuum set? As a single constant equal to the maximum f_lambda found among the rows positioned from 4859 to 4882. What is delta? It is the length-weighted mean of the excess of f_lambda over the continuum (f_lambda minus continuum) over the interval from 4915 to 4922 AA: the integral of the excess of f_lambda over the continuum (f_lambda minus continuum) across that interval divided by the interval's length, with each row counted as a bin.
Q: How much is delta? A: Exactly -3.1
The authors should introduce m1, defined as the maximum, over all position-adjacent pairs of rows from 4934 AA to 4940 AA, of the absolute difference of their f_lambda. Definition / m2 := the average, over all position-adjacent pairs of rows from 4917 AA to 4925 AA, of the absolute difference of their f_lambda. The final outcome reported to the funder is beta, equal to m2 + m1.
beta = 0.82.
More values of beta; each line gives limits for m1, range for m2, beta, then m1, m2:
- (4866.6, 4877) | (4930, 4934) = 1.31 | 0.87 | 0.44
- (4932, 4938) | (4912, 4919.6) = 1.03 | 0.61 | 0.42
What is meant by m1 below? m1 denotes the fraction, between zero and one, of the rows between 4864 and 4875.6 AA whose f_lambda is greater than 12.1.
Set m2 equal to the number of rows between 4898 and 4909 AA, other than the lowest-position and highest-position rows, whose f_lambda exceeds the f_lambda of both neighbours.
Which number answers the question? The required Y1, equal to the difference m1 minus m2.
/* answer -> -0.6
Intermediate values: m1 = 0.4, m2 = 1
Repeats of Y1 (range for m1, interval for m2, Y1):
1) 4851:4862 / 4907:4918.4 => -0.3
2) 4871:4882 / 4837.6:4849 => -1.0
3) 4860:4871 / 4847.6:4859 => -0.2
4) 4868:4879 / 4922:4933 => 0.1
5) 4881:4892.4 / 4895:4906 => -0.6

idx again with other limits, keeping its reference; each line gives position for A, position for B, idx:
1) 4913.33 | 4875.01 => 0.06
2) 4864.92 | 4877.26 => 0.17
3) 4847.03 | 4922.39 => 0.02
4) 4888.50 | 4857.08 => -0.05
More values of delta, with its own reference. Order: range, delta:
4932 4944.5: -1.7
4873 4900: -1.6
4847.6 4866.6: -1.3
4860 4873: -1.0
